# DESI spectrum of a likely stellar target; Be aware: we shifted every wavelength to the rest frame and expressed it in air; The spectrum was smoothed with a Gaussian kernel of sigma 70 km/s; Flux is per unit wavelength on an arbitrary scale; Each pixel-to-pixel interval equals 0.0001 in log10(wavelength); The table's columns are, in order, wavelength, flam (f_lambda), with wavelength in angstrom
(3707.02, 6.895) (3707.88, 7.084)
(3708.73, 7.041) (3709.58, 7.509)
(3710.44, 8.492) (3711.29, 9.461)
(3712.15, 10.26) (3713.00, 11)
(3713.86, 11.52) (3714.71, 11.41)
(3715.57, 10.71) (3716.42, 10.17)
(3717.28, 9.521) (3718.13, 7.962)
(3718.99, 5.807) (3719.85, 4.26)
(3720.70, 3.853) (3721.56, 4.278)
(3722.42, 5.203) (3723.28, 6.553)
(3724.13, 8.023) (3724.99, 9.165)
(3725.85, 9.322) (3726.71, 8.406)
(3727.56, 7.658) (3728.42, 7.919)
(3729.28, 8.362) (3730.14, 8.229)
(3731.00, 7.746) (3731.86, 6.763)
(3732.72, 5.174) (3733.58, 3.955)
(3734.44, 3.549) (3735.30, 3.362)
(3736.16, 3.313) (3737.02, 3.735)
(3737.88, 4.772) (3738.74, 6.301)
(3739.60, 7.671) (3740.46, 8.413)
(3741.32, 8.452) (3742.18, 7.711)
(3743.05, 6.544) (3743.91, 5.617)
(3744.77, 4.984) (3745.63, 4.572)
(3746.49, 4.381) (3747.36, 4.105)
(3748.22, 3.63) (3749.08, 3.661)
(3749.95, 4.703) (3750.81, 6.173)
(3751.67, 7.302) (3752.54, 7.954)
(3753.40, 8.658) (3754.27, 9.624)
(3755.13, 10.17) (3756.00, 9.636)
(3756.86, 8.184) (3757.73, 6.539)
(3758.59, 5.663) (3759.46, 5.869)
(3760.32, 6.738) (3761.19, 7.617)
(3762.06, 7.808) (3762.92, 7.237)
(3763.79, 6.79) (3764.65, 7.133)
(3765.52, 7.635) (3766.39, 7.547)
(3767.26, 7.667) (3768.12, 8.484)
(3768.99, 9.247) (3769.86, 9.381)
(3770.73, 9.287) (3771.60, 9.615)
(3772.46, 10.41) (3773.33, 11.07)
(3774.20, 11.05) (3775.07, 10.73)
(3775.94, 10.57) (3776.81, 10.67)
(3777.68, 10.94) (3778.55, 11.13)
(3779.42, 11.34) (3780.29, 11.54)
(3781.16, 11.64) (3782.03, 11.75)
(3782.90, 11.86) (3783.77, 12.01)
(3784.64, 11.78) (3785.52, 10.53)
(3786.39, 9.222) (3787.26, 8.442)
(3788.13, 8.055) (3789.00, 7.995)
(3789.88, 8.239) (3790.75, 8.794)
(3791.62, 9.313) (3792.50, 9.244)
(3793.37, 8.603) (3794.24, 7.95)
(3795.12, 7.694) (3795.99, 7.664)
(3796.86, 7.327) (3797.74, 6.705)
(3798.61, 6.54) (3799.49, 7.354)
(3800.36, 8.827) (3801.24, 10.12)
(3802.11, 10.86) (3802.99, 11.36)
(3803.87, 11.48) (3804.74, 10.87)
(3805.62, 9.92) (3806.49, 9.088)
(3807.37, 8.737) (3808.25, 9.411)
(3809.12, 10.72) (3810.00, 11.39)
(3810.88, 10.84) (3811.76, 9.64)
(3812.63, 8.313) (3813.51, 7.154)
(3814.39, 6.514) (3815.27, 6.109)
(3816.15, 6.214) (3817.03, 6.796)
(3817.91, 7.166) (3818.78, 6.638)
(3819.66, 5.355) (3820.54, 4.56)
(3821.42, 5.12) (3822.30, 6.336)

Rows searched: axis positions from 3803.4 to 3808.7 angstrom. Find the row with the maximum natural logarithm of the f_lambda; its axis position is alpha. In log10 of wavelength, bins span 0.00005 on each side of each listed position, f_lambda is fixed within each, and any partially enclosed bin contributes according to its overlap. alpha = 3803.87 angstrom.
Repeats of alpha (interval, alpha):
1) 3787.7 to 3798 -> 3791.62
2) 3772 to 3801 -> 3783.77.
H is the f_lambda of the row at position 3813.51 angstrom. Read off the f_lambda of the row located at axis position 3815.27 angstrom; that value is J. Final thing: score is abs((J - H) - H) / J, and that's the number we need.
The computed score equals 1.3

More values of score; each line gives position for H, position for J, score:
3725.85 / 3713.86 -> 0.6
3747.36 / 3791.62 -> 0.1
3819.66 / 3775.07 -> 0.0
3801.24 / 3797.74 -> 2.0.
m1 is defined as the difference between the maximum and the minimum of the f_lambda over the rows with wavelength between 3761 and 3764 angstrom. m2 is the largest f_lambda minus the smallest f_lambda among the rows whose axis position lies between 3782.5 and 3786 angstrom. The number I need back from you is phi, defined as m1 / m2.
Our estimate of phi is 0.7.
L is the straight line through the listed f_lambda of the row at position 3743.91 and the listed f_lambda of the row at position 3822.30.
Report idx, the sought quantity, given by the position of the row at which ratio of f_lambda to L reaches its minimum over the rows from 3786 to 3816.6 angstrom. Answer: 3815.27 angstrom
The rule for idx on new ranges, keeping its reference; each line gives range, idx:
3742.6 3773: 3748.22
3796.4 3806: 3798.61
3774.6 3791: 3789.00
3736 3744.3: 3736.16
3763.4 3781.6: 3763.79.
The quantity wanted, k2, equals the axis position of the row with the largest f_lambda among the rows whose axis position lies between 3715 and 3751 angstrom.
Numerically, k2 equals 3715.57 angstrom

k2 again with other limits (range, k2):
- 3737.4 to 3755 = 3754.27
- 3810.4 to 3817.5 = 3810.88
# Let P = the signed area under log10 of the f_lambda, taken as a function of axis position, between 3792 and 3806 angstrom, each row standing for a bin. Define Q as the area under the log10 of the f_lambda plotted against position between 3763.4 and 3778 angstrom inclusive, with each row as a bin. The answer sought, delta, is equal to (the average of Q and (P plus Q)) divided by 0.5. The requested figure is 41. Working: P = 13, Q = 14.1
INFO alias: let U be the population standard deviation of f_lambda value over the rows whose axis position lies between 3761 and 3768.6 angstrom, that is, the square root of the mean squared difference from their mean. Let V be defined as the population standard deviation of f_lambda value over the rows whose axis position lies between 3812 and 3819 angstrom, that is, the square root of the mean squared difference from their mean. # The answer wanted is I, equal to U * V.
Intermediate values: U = 0.4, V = 0.7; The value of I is 0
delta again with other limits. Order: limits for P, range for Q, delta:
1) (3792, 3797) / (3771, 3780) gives 23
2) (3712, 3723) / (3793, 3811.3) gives 45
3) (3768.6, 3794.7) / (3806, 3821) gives 53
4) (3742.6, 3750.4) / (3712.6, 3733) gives 41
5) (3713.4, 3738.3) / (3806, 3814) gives 36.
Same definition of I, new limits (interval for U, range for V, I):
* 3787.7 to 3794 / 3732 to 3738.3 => 0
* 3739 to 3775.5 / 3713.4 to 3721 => 6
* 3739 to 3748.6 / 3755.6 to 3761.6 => 2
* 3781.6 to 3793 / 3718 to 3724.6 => 2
